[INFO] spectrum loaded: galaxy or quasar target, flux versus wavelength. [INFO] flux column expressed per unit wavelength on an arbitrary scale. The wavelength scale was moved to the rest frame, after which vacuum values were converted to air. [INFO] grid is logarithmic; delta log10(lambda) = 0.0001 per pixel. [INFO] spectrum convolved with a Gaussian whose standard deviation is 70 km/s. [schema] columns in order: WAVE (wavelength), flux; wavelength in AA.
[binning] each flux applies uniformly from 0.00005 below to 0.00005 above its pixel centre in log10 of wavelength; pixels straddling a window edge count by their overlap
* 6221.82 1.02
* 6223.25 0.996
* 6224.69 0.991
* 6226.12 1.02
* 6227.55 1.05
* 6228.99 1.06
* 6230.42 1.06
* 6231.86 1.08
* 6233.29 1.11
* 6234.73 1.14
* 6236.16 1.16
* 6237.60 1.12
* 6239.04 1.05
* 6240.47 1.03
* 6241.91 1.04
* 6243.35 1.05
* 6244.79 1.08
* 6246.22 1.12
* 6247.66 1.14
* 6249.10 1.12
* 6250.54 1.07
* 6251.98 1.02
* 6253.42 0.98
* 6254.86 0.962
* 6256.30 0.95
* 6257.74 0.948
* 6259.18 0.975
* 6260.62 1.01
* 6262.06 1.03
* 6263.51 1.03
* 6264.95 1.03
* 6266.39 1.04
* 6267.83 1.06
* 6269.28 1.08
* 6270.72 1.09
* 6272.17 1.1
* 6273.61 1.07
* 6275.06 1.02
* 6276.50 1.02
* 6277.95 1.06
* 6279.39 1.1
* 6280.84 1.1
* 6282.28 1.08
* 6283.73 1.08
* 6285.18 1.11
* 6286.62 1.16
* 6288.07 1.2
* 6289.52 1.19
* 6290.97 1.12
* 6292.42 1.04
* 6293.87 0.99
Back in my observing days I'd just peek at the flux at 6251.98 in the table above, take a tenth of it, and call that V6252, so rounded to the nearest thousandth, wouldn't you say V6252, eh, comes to 0.102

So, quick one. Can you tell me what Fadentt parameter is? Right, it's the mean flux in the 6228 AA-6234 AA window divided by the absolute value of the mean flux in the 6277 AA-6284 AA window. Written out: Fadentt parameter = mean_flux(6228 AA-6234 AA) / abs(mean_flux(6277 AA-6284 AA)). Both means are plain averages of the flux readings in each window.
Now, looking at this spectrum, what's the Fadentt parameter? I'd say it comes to 0.994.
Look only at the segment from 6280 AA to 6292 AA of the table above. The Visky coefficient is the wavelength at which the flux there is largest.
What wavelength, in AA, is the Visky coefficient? 6288.07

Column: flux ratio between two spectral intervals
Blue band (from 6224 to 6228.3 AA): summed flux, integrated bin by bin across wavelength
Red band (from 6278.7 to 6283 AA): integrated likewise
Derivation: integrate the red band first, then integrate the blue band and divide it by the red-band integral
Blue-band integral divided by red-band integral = 0.93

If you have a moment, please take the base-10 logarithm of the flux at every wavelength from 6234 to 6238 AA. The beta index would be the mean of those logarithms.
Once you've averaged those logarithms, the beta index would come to 0.057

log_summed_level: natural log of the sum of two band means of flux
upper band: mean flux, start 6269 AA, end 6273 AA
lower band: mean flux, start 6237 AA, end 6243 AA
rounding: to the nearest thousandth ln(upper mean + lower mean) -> 0.765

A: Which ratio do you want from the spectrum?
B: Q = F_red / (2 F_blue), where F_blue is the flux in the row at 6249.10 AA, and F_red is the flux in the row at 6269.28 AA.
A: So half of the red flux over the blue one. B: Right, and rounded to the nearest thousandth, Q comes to 0.482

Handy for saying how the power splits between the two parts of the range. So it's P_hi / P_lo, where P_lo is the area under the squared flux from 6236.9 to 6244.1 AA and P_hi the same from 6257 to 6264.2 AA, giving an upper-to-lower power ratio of 0.89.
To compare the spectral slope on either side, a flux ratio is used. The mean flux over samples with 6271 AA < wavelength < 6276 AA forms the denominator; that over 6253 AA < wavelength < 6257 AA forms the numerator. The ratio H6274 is 0.91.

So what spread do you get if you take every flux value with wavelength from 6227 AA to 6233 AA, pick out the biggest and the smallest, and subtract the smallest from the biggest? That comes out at 0.03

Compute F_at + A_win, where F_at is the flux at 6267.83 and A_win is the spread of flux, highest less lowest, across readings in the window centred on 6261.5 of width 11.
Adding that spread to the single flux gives 1.15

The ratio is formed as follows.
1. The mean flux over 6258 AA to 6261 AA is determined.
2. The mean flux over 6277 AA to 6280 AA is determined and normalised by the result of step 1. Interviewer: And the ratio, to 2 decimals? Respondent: 1.09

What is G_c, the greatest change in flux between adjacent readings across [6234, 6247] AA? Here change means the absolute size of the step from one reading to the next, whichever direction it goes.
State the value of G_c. 0.070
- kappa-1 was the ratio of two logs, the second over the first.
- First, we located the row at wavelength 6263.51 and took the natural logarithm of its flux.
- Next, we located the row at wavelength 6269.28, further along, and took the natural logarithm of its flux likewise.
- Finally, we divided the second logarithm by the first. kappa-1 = 2.6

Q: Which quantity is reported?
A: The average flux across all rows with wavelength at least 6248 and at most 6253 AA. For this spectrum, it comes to 1.07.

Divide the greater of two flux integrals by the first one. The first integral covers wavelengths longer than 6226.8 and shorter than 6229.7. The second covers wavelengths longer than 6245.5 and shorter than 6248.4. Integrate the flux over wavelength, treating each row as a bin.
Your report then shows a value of 1.07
